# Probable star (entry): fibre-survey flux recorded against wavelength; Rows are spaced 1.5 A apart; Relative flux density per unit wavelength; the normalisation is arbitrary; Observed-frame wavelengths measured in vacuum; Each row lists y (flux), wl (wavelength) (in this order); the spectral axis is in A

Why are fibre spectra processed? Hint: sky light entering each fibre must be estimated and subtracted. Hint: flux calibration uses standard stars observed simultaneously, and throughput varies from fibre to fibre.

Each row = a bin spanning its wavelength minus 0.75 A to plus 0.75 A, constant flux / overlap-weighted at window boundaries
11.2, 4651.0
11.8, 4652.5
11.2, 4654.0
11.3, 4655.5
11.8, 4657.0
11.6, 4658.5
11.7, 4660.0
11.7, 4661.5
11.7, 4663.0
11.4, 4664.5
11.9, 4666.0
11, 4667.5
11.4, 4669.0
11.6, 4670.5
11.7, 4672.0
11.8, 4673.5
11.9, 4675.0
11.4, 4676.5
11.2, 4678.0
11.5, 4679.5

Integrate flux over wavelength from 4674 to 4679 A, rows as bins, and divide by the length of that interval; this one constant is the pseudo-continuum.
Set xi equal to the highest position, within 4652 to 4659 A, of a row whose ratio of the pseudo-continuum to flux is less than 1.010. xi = 4658.5 A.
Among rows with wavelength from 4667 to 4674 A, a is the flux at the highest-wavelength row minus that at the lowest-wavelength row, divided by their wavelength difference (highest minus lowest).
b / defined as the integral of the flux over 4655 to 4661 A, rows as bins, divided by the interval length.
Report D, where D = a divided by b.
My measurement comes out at 0.011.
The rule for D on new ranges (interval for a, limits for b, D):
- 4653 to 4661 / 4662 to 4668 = 0.007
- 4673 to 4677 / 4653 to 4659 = -0.012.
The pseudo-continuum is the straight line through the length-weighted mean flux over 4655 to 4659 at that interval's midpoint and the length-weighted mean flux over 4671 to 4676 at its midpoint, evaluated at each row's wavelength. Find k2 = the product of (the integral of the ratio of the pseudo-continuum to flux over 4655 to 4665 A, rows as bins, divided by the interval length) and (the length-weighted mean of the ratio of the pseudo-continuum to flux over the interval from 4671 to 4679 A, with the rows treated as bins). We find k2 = 1.02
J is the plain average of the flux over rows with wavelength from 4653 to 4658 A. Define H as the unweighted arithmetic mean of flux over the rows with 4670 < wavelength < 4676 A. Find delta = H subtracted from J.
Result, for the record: -0.32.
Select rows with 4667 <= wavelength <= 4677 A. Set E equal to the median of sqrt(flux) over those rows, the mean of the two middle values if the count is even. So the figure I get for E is 3.41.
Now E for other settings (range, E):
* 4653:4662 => 3.41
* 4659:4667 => 3.42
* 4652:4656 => 3.36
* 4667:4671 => 3.38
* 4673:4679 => 3.41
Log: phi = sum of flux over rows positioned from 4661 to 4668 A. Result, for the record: 57.7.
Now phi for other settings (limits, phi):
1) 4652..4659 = 57.7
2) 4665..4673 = 57.6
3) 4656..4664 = 58.5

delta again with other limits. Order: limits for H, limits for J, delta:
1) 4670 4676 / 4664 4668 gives -0.32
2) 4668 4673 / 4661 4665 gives 0.03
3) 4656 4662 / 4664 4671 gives -0.24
